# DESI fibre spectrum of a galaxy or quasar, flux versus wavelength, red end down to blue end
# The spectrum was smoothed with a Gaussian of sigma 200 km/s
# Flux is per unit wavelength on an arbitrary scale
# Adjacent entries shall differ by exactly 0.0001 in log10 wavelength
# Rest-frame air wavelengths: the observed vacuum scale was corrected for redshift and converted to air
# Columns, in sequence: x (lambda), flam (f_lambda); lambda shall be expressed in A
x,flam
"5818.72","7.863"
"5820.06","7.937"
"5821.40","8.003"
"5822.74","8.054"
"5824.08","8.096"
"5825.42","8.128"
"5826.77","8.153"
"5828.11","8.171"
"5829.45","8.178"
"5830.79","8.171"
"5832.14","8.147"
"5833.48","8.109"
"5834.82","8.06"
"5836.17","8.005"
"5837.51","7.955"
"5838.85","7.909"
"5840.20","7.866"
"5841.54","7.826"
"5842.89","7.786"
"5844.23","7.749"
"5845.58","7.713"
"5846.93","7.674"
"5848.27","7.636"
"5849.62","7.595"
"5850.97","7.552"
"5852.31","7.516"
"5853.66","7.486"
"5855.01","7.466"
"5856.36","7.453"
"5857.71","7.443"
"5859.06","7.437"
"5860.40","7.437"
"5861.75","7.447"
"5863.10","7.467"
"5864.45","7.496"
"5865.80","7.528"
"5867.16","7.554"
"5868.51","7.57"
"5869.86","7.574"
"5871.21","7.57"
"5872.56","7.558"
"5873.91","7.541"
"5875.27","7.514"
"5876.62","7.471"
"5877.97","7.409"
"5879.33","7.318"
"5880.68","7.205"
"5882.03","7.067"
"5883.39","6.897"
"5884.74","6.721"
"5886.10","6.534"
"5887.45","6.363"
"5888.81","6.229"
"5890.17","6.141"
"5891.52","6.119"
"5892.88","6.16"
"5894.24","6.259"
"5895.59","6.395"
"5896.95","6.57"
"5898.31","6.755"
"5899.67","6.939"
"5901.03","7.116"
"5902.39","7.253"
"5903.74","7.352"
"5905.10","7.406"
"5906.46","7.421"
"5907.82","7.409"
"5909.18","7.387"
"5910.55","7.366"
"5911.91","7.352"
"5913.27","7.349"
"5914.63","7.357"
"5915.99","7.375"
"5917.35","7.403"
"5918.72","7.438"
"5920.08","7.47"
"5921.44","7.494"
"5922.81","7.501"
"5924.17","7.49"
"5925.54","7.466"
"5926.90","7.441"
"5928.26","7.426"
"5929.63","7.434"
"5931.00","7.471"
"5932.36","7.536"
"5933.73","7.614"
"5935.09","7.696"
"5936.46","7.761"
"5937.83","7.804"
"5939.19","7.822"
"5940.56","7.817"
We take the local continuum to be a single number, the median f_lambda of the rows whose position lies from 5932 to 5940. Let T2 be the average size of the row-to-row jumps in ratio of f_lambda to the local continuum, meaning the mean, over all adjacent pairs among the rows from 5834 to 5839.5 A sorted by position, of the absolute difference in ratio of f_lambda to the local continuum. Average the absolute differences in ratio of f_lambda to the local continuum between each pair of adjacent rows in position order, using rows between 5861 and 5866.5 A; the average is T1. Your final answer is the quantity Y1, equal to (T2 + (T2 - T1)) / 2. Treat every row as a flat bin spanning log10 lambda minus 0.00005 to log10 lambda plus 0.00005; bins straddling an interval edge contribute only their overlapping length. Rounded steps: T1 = 0.003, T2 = 0.007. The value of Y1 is 0.005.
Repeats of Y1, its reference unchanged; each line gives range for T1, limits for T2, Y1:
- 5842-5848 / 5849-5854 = 0.002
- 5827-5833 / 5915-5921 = 0.003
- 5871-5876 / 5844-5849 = 0.004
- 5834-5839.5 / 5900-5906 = 0.009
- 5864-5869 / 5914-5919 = 0.002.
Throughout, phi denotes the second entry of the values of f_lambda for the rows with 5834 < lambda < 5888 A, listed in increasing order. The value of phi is 6.534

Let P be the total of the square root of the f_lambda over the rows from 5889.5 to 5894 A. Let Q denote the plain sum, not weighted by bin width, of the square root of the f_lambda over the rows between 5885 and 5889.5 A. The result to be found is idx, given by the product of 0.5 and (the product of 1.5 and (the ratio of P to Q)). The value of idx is 0.74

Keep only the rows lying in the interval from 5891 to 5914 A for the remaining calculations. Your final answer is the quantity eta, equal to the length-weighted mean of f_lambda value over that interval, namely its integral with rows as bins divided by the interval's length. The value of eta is 7.0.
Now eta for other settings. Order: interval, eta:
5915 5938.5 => 7.5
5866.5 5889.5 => 7.2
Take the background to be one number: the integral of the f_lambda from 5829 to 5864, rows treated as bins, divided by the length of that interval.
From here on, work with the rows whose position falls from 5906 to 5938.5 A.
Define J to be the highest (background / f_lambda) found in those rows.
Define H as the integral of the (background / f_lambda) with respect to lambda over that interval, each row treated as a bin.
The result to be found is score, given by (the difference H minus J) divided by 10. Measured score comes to 3.25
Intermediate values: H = 33.6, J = 1.05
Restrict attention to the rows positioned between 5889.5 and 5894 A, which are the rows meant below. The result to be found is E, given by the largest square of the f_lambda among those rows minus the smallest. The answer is 0.5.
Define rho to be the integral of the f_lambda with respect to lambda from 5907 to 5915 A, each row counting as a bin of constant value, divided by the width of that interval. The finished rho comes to 7.37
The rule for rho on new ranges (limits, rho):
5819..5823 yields 7.98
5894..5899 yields 6.52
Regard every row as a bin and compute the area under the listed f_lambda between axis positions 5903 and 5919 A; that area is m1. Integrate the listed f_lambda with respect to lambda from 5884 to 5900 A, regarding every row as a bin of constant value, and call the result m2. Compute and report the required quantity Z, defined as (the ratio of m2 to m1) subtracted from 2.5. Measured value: 1.63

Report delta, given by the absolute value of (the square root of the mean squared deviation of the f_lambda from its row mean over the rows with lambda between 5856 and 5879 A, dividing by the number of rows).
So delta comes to 0.05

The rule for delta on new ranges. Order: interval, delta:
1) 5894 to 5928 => 0.35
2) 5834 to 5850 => 0.14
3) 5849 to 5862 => 0.05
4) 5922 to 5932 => 0.03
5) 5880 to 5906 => 0.43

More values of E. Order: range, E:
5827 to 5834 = 1.1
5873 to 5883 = 6.9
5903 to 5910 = 1.0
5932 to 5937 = 3.4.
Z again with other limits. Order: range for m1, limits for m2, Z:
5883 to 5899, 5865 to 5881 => 1.33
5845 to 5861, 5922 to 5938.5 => 1.47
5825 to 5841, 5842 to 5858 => 1.56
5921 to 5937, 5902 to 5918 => 1.52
